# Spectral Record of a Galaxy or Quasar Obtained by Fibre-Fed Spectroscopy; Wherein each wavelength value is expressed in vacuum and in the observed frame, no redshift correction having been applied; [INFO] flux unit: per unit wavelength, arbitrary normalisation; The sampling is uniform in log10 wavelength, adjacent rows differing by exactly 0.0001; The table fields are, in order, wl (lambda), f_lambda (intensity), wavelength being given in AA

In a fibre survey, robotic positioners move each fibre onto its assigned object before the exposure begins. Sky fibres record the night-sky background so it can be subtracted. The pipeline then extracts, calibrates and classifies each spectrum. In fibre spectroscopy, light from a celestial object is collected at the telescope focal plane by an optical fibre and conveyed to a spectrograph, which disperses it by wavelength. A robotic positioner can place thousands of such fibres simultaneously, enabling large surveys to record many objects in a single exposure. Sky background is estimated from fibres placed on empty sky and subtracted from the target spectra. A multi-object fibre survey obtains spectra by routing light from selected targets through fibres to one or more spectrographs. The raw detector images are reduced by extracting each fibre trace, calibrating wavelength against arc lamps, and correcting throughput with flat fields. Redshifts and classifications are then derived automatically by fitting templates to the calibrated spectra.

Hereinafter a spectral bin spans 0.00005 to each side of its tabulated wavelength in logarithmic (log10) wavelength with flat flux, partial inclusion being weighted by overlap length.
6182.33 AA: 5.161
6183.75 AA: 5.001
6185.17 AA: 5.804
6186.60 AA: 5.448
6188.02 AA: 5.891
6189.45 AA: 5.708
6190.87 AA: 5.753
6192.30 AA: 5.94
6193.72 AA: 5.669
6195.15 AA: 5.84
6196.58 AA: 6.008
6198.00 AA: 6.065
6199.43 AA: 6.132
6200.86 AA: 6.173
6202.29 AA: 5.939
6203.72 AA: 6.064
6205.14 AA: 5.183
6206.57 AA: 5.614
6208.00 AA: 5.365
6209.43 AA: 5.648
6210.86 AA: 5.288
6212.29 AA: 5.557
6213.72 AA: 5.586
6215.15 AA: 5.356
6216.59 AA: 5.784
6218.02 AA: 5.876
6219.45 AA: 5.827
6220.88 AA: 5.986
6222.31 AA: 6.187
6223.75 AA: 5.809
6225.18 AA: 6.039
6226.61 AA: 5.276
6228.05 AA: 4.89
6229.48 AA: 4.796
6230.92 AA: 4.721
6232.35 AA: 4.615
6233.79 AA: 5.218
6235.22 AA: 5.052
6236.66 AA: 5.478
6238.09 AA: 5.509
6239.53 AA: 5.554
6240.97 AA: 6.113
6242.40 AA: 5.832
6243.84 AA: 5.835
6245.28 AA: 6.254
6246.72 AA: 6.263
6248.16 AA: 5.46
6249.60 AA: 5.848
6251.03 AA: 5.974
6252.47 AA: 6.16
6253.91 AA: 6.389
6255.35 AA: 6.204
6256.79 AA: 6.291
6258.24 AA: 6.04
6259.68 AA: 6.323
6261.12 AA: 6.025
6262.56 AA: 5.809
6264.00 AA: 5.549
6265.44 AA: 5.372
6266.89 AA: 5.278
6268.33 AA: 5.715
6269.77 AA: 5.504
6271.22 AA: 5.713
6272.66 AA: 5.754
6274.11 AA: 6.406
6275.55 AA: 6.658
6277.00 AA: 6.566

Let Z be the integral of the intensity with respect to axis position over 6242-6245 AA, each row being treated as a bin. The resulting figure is 17.7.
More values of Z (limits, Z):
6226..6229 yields 15.2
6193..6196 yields 17.3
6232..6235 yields 14.9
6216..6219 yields 17.5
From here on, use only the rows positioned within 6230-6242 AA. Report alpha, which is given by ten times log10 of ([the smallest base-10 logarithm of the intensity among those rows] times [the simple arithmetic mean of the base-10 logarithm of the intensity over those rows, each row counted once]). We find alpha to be -3.20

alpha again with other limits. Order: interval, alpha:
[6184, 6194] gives -2.53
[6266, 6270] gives -2.72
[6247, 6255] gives -2.43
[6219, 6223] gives -2.25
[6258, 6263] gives -2.24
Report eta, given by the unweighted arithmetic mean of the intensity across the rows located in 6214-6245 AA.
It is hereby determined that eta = 5.5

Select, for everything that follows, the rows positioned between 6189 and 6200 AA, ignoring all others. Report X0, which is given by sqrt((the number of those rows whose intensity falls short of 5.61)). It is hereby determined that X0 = 0.0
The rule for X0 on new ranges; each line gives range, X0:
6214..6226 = 1.0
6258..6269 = 1.7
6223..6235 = 2.4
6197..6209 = 1.4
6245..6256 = 1.0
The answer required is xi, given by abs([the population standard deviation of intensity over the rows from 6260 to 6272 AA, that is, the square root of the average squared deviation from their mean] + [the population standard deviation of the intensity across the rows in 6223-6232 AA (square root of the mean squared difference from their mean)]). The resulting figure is 0.74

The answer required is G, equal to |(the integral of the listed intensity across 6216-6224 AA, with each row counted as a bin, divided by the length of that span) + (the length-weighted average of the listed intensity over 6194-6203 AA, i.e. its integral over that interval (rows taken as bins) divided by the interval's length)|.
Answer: 11.9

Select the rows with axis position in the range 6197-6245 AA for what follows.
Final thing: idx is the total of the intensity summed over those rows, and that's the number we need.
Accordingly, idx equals 184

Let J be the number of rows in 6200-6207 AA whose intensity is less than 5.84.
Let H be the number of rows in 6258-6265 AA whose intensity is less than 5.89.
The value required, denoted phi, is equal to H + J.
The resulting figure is 4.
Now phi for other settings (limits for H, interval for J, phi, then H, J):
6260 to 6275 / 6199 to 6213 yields 14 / 8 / 6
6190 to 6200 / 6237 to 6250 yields 8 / 3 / 5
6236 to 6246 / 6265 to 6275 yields 11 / 5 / 6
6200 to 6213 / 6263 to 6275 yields 13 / 6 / 7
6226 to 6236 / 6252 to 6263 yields 8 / 7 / 1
